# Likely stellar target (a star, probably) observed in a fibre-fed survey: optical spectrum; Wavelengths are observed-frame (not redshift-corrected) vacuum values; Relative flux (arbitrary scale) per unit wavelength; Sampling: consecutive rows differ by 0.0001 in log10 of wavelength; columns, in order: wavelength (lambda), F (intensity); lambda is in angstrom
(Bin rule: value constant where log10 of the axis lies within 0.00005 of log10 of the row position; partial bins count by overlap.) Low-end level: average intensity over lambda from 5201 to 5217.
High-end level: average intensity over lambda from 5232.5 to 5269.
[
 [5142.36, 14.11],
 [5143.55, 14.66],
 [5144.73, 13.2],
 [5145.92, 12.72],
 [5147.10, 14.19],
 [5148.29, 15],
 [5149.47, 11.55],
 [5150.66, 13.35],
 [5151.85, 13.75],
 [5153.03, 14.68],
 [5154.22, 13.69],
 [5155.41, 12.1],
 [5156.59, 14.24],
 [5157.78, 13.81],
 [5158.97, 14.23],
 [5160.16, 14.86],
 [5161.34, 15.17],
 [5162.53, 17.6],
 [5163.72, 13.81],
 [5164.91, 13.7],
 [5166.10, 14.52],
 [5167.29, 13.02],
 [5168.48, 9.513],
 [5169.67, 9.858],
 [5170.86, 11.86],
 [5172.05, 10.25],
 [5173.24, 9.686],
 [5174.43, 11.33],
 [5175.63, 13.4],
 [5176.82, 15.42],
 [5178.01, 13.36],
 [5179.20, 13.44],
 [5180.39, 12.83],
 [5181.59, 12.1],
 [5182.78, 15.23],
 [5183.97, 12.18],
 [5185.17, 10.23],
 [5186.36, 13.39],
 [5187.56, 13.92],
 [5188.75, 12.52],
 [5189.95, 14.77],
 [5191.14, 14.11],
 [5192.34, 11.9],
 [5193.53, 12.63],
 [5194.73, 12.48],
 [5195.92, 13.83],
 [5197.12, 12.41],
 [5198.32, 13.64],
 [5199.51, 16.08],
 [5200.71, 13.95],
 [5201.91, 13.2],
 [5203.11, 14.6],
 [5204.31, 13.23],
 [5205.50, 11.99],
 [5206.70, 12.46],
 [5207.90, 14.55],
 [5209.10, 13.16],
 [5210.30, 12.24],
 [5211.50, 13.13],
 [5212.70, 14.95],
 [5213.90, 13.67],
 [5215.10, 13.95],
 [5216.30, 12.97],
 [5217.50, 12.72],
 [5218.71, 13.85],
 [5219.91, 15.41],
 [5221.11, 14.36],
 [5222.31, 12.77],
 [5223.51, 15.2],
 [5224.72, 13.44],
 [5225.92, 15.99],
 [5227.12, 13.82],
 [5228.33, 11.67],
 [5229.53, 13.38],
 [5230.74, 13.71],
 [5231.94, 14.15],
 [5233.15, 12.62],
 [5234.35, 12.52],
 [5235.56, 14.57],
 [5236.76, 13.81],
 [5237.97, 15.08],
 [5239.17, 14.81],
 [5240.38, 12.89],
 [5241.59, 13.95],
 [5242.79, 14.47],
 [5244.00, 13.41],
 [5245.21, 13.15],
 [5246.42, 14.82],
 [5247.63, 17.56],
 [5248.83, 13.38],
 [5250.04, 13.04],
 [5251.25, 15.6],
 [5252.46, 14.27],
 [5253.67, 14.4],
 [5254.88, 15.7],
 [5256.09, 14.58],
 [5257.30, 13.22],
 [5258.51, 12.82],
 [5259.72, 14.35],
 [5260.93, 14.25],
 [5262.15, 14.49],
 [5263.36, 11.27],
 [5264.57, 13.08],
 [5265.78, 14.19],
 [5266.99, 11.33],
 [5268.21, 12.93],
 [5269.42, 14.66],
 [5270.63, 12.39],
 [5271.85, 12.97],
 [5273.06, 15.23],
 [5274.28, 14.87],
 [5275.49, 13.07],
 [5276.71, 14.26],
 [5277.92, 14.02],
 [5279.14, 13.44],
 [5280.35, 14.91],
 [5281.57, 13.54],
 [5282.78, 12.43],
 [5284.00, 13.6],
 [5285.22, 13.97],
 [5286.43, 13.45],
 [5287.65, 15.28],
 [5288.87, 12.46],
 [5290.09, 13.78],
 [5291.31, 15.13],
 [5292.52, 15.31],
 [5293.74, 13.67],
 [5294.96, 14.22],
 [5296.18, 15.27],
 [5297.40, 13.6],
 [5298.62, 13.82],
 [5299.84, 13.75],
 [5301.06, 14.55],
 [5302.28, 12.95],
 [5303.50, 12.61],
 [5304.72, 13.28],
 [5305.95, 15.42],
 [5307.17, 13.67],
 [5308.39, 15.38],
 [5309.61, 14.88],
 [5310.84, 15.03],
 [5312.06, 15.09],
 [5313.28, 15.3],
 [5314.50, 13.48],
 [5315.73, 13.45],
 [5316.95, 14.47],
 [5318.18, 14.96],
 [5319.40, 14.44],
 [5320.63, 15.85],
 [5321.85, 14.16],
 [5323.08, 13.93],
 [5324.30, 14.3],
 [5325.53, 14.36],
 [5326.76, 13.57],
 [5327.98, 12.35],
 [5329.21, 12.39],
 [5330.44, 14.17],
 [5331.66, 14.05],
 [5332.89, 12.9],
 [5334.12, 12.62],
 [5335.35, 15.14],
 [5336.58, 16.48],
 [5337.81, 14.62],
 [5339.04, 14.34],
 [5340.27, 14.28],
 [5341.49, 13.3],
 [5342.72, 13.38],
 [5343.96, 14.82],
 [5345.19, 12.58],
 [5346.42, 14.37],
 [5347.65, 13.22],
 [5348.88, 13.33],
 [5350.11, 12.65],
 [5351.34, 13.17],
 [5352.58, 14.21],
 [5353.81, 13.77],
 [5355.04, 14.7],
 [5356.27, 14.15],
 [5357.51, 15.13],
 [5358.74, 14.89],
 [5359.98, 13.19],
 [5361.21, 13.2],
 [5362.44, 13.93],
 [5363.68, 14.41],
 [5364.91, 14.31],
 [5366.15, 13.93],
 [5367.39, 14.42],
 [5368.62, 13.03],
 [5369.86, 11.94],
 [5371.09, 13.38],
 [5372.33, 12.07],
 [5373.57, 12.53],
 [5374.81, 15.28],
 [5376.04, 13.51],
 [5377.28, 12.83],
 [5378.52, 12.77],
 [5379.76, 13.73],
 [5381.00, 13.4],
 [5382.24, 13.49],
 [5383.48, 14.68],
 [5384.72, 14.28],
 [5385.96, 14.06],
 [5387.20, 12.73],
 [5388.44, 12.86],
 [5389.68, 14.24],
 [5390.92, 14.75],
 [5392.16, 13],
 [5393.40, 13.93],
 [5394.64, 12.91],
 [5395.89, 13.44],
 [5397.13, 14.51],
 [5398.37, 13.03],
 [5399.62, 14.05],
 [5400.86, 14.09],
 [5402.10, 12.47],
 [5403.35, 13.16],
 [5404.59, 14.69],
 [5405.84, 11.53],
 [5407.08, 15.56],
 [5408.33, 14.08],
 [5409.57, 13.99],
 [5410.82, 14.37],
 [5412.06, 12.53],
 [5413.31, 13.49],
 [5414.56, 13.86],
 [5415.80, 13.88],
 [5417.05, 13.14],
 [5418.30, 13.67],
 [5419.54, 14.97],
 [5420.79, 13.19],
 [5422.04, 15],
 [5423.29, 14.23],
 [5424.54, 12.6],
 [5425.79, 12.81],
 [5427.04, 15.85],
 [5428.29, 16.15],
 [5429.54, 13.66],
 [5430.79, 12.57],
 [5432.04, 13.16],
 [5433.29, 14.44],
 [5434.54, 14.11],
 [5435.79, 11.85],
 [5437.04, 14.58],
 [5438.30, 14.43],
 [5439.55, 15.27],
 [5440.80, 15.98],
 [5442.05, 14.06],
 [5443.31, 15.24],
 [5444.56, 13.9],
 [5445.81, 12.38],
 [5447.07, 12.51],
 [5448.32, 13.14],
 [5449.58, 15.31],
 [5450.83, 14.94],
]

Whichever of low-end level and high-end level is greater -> 13.9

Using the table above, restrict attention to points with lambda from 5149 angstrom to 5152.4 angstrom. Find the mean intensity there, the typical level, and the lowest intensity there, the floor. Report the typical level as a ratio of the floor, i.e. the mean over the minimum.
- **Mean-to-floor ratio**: 1.12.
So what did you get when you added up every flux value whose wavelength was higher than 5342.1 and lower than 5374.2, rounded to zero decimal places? 355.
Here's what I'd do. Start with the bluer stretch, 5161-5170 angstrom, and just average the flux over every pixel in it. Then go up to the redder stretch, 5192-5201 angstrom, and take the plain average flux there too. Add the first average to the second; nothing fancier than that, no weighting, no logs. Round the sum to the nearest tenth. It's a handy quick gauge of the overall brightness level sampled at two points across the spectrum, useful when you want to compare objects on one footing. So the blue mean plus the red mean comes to 26.8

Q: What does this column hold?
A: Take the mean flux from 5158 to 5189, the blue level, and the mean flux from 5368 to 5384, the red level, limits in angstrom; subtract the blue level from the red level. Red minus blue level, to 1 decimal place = 0.3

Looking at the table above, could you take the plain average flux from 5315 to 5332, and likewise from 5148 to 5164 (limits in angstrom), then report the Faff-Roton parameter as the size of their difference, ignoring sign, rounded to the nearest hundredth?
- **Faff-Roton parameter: 0.10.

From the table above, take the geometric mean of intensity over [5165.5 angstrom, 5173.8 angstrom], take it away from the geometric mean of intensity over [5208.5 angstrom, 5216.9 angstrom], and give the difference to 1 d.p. 2.3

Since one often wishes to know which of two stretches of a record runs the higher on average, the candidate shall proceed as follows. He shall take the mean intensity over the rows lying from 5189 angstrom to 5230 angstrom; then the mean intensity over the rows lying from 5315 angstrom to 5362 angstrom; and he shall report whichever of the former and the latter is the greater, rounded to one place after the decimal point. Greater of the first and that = 14.0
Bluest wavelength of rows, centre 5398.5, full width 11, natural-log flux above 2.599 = 5393.40 angstrom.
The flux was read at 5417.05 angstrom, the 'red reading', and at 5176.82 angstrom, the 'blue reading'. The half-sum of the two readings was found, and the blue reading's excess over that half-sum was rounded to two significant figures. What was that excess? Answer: 1.1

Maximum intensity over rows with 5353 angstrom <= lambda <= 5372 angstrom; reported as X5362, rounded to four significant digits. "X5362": 15.13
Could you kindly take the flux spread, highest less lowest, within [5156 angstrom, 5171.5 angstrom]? 8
